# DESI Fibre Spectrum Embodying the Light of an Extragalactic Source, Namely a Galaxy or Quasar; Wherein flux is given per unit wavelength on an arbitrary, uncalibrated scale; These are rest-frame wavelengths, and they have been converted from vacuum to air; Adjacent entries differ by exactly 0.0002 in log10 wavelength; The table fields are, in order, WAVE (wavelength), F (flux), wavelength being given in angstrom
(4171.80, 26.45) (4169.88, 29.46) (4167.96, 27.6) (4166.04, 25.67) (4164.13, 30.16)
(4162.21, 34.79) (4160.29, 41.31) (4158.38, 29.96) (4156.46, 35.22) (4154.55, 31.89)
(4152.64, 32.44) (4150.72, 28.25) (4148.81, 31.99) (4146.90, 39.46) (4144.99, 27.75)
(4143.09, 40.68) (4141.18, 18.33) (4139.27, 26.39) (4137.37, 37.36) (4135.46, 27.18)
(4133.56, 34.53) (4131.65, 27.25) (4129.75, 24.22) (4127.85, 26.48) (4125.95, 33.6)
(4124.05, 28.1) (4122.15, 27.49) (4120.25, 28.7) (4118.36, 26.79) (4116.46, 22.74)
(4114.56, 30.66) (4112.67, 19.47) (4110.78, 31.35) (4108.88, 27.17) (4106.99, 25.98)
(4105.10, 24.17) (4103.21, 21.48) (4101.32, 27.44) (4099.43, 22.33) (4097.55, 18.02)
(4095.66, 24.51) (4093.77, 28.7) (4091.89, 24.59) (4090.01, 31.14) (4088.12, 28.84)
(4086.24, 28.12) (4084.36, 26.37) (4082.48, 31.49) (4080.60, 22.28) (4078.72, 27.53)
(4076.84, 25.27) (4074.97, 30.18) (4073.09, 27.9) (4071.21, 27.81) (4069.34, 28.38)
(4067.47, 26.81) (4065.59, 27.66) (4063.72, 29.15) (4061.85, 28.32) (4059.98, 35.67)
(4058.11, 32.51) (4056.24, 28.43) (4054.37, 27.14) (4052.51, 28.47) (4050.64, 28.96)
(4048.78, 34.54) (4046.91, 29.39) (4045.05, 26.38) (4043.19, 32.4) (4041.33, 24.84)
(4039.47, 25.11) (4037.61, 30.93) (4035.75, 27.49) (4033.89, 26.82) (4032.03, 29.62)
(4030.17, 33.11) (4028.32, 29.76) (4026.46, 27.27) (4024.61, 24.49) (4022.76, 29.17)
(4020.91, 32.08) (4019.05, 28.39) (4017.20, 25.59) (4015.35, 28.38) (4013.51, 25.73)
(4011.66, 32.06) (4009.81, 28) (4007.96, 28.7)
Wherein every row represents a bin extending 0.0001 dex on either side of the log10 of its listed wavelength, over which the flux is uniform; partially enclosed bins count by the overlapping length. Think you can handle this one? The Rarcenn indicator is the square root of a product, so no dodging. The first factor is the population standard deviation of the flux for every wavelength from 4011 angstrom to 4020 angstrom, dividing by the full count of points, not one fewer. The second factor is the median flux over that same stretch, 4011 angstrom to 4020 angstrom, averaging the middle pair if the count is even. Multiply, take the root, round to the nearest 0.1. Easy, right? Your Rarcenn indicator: 8.2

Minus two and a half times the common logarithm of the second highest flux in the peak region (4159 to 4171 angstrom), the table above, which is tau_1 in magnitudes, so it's -3.85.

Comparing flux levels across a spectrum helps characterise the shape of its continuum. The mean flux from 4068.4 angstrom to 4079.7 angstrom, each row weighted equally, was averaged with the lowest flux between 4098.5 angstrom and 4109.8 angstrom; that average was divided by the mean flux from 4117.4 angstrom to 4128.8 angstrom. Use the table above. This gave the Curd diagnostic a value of 0.86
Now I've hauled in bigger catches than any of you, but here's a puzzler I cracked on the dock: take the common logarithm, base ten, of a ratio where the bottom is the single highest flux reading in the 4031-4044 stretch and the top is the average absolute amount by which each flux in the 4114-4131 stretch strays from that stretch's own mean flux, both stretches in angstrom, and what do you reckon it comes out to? -1.14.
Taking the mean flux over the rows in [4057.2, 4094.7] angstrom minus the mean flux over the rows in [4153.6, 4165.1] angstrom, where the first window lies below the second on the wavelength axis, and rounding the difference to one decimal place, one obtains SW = -5.5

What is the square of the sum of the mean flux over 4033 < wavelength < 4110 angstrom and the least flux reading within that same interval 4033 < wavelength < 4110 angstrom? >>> 2079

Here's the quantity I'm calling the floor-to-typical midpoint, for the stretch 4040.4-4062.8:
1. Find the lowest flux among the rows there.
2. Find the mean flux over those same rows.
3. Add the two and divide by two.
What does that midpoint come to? 27.3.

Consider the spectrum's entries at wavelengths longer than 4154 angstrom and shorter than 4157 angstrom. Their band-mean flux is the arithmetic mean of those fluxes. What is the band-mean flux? 33.6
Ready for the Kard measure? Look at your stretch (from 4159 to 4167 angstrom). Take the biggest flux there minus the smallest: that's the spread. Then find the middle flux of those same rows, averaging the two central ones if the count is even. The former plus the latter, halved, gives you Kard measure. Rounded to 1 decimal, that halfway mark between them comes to 24.1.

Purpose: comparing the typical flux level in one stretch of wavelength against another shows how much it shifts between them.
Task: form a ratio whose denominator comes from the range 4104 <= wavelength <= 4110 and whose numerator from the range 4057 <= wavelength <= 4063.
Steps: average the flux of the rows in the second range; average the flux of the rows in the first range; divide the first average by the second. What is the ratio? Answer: 1.2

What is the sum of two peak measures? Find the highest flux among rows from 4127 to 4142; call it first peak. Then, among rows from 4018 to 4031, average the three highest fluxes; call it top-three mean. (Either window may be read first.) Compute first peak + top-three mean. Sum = 69.0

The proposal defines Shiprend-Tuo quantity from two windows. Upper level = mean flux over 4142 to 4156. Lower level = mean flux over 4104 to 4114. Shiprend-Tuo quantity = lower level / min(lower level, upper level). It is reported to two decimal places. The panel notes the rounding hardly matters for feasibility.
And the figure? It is 1.00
